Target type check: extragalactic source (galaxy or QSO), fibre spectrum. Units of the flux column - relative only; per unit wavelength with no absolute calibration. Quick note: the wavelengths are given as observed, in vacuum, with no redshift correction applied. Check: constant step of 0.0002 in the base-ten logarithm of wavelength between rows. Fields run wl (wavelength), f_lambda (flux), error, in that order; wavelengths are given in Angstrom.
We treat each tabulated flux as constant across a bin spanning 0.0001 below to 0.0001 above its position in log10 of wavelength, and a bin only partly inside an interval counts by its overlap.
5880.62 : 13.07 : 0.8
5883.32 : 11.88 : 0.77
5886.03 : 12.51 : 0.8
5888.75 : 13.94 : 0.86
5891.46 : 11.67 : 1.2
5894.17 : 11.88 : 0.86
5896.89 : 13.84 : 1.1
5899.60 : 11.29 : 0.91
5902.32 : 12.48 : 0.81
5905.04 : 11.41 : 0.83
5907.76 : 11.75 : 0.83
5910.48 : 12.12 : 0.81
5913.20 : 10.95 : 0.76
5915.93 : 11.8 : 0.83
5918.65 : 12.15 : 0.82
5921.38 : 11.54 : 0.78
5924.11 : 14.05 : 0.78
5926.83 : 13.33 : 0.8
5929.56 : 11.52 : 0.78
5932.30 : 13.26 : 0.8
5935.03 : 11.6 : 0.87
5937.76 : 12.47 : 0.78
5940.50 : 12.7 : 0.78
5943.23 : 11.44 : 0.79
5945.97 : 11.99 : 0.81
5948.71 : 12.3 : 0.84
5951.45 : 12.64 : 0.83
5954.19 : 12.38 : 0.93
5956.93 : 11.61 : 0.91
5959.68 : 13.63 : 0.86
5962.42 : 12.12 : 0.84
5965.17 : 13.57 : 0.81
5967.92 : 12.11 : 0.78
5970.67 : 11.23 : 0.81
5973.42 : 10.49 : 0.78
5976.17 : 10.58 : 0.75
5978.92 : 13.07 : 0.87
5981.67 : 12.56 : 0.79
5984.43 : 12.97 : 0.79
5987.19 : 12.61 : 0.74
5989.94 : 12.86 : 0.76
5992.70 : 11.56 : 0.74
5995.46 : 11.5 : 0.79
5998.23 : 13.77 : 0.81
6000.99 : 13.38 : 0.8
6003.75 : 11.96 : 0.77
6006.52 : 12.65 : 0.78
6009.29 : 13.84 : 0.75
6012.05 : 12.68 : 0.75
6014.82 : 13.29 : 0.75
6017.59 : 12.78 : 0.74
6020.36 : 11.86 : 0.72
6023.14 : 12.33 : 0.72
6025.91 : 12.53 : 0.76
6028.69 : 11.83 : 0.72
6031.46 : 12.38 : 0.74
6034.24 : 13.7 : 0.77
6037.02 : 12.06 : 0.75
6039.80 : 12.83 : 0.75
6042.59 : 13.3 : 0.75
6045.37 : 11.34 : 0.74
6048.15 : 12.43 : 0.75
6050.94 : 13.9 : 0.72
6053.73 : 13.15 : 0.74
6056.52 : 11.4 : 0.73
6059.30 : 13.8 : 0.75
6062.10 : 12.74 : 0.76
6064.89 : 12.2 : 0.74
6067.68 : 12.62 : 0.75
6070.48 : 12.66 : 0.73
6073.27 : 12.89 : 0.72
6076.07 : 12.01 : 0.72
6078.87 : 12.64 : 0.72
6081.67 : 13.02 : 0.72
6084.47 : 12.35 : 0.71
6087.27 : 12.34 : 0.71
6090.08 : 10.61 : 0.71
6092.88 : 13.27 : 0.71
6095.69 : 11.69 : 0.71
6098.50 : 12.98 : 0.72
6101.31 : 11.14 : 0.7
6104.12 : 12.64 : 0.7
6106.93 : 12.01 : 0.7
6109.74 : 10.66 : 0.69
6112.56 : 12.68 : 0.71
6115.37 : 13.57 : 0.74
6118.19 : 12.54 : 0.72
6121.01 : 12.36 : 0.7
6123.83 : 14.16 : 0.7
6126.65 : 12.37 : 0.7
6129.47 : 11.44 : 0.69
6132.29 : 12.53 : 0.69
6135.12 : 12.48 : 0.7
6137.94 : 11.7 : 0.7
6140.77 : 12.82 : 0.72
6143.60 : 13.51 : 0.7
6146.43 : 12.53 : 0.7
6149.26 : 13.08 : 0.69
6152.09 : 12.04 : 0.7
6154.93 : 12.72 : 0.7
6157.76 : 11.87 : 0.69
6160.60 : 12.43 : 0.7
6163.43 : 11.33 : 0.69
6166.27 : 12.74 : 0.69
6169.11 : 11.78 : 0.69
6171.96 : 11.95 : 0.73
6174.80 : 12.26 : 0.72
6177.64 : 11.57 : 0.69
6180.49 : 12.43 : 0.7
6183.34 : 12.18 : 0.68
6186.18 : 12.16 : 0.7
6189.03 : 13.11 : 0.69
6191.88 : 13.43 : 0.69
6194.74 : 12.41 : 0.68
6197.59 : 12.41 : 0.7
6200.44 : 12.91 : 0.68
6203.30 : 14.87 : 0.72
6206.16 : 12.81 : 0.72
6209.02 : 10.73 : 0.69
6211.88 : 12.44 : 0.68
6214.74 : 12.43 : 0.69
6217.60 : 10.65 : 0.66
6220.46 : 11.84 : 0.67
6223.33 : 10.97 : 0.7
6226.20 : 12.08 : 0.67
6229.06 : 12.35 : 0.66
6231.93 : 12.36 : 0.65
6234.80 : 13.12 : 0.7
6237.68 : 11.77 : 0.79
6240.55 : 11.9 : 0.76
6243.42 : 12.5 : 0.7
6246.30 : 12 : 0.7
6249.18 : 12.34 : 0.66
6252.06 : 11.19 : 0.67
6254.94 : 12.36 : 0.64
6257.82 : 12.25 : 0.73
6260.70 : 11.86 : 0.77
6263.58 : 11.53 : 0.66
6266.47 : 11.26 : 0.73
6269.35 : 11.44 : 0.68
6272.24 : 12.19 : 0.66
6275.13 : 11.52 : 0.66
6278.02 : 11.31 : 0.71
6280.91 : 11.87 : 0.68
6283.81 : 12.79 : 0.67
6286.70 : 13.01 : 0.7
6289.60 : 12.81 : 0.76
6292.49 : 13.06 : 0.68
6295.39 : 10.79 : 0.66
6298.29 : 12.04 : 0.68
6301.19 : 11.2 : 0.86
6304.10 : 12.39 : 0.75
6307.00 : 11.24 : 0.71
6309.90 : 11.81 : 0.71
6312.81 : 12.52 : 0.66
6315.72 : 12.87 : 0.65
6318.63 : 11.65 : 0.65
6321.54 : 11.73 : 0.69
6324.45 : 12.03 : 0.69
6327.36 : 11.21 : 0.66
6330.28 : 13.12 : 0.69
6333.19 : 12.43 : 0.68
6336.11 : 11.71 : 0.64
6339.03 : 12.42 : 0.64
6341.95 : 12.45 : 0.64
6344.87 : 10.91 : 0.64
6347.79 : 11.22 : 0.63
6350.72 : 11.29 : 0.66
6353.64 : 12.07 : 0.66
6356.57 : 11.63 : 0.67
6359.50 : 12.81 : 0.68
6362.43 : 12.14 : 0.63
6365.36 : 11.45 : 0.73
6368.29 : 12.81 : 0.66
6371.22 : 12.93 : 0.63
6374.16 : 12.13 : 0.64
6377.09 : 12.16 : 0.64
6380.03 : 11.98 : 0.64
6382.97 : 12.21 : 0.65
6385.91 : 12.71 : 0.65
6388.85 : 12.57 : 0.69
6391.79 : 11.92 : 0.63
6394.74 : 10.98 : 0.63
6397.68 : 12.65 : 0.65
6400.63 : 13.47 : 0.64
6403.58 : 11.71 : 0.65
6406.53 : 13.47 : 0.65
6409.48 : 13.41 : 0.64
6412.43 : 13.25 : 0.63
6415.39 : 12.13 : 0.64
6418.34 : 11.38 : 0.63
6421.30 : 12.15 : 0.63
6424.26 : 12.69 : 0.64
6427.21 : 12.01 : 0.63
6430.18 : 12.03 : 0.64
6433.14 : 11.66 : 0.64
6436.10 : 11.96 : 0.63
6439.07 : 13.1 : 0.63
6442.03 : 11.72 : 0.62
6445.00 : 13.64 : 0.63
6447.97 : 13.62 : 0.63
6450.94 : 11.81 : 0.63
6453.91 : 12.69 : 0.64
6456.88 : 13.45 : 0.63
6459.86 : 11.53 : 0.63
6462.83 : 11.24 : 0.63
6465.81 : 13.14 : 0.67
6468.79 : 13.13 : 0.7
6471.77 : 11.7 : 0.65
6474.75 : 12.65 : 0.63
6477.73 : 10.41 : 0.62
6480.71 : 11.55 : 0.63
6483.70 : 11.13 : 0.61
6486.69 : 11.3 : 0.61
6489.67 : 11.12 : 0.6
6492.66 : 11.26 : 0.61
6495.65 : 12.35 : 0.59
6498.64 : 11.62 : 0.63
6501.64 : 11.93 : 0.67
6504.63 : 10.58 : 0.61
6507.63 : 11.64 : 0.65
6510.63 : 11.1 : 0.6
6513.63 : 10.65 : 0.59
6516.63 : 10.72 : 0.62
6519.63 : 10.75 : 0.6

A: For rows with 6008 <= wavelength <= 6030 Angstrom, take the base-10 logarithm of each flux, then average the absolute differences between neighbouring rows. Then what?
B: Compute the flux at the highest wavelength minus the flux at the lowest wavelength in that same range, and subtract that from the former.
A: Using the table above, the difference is 2.0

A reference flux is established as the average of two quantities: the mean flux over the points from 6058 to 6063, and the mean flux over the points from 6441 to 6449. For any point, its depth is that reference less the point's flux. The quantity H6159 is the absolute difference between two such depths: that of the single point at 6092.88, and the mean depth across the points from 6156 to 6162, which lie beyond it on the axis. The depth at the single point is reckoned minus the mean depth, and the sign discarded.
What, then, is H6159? 1.1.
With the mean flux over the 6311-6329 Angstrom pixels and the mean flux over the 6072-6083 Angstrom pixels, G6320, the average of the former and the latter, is 12.3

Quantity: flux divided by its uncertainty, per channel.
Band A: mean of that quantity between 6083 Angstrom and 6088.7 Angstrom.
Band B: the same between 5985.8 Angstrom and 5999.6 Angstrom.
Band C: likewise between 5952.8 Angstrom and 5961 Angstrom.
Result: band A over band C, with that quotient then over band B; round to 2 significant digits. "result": 0.077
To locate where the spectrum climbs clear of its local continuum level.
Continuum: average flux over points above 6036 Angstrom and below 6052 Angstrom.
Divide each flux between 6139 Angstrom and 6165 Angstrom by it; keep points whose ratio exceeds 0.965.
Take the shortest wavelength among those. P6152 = 6140.77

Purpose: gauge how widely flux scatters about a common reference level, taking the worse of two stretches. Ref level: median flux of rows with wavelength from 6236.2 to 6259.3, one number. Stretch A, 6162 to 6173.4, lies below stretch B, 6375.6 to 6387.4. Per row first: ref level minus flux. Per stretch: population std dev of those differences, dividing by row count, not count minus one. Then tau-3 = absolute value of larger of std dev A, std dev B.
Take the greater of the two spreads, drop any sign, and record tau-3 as 0.51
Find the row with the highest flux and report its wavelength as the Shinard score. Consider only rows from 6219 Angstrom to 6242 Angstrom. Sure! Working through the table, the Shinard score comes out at 6234.80 Angstrom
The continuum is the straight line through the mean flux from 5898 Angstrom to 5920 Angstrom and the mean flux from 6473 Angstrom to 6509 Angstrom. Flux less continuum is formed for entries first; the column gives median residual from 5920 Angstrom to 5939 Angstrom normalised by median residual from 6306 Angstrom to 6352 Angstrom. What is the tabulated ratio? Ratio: 3.3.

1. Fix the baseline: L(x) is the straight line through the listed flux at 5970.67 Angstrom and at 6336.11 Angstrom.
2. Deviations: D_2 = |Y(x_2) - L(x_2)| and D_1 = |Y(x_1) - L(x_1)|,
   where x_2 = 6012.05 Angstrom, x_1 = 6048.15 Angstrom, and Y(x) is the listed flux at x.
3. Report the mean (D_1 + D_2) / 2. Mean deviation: 1.2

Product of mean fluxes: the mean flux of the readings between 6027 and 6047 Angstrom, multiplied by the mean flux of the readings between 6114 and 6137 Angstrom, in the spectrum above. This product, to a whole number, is 158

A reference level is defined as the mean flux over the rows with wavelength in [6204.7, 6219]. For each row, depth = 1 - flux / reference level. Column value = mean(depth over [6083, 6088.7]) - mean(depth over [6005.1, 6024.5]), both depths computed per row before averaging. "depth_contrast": 0.036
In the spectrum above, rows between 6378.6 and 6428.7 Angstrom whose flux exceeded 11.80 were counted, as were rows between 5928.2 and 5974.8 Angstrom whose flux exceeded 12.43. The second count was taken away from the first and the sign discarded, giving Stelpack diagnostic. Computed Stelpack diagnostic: 8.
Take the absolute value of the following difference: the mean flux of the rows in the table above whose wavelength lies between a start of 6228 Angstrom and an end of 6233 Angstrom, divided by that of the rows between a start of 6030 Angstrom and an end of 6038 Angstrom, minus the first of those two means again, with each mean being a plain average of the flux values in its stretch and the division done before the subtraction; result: 11.38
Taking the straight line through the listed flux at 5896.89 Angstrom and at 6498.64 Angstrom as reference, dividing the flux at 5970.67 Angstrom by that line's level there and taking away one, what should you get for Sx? -0.17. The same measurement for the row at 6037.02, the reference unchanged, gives -0.09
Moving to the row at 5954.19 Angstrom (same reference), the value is -0.09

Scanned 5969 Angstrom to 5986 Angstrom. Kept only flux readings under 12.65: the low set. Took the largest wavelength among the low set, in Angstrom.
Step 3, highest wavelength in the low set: 5981.67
